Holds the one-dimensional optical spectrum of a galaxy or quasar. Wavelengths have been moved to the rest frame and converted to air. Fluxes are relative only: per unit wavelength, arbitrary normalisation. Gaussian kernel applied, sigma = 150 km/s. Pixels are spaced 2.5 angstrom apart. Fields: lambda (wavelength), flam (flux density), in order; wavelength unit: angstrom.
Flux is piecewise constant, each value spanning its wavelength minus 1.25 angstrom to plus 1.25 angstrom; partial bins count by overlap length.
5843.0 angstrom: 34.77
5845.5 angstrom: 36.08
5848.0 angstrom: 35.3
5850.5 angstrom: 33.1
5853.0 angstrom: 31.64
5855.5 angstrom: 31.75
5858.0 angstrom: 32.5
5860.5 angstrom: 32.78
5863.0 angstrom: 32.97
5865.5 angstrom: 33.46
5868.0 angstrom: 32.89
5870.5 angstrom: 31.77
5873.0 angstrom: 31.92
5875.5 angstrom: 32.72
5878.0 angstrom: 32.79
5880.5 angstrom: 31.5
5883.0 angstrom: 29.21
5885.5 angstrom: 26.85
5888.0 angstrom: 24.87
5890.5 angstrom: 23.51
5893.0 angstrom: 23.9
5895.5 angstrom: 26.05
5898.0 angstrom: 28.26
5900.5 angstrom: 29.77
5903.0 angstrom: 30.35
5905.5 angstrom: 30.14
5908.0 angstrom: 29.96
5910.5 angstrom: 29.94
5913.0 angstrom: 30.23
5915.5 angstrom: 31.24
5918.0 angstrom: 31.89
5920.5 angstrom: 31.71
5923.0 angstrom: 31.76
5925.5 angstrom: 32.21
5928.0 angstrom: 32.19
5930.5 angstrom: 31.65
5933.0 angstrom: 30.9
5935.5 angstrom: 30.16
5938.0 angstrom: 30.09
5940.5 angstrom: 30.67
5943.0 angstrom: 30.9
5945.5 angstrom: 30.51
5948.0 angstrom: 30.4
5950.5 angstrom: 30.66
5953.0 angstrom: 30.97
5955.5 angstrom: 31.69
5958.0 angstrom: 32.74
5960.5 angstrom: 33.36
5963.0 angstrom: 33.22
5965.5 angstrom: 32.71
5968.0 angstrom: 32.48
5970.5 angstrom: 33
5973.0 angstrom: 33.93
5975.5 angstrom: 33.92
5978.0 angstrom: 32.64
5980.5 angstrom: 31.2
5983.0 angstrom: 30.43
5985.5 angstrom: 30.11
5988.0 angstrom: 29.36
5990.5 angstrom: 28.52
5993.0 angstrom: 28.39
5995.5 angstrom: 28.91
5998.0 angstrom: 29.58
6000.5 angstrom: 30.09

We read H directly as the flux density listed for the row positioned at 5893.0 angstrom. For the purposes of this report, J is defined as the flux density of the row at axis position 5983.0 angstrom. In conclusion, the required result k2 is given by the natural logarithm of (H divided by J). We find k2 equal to -0.24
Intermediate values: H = 23.9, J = 30.43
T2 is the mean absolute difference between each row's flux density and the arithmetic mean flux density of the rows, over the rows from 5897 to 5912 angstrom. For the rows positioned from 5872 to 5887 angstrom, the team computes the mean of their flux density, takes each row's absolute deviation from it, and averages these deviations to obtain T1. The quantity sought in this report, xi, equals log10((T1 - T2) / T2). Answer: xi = 0.4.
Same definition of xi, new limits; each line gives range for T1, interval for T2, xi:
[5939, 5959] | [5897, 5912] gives -0.8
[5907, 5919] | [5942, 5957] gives 0.1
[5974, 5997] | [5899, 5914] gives 0.9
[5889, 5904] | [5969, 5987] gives -0.1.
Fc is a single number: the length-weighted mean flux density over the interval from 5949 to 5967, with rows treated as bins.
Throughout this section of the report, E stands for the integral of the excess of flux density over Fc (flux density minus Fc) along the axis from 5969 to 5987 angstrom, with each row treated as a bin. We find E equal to -1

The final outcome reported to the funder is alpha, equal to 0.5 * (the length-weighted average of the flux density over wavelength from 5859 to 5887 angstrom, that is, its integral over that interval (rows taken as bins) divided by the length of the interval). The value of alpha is 15.83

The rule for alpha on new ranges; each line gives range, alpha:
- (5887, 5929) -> 14.65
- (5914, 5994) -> 15.72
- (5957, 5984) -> 16.36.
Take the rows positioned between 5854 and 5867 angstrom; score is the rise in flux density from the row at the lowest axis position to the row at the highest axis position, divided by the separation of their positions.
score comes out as 0.17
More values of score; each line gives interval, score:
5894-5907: 0.41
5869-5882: -0.03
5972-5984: -0.35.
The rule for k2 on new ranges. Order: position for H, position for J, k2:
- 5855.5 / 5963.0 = -0.05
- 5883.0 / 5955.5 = -0.08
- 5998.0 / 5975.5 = -0.14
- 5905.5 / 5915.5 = -0.04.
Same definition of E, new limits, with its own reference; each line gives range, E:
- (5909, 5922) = -15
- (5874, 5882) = 0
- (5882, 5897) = -97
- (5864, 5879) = 6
